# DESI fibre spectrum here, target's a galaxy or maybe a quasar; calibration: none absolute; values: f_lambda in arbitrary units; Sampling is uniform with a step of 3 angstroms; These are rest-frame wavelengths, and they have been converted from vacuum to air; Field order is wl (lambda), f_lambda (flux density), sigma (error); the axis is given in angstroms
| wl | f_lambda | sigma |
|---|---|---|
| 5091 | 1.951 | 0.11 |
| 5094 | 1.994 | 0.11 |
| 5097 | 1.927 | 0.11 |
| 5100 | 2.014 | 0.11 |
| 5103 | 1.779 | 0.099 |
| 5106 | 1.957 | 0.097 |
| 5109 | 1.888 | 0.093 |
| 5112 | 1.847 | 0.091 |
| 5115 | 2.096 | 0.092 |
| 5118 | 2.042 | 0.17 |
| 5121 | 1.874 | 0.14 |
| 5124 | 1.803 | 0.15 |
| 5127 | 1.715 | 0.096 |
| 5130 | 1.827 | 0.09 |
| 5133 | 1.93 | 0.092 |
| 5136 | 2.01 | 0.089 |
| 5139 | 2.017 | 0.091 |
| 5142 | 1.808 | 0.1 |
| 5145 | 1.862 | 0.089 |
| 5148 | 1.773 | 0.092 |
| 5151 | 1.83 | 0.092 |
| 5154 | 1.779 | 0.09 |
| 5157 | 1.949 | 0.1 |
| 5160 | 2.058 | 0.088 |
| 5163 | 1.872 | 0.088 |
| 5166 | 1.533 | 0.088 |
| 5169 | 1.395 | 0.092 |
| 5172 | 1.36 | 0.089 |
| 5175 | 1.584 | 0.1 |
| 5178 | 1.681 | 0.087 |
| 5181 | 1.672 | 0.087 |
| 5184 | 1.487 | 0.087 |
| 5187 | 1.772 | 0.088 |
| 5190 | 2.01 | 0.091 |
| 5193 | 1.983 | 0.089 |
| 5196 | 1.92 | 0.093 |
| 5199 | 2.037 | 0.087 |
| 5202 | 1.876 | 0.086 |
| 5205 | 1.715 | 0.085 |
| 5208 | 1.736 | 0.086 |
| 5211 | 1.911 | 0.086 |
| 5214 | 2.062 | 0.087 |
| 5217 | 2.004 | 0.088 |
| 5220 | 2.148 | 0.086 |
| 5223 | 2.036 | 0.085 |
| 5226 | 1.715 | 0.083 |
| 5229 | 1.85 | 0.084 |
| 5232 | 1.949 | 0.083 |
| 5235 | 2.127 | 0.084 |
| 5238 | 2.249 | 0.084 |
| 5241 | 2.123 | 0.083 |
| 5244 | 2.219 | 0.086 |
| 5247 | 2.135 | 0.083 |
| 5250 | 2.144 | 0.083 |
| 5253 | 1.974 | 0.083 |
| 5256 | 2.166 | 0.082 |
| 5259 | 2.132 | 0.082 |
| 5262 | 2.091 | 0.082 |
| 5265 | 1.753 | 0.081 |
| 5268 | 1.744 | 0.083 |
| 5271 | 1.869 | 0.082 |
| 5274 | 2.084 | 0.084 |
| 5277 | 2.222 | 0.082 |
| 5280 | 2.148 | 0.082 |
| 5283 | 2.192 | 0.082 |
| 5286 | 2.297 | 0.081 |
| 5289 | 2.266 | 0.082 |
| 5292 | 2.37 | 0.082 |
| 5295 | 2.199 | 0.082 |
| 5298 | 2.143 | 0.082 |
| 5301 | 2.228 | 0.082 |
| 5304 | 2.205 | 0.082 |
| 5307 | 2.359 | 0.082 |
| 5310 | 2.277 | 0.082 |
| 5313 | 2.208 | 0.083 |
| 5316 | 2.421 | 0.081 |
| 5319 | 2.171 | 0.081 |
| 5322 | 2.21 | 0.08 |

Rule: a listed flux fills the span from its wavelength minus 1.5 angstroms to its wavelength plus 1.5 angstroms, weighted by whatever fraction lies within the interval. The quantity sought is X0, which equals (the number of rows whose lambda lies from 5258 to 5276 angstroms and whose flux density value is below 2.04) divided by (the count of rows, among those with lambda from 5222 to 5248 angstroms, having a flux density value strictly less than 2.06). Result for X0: 0.75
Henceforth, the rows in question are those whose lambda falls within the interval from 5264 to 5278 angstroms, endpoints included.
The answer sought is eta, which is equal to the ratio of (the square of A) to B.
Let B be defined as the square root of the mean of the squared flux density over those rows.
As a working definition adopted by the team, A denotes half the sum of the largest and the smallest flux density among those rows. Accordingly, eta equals 2.02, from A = 1.98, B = 1.94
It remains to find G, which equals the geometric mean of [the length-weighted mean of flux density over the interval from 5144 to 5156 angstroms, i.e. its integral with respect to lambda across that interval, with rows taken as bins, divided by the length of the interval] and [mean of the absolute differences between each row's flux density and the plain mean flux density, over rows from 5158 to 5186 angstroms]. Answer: 0.56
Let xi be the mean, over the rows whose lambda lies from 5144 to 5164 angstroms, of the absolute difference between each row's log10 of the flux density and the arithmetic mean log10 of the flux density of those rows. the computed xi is 0.017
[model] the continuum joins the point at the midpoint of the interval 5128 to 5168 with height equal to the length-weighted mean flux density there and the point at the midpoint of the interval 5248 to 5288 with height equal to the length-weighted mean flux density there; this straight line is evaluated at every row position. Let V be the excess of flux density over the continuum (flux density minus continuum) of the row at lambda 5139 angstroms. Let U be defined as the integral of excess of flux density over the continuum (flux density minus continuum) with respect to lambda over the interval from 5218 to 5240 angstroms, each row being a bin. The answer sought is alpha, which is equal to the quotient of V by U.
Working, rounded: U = 0.3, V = 0.18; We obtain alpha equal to 0.55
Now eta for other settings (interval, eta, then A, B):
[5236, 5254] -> 2.08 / 2.11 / 2.14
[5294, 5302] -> 2.18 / 2.19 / 2.19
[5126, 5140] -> 1.83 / 1.87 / 1.90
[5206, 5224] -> 1.90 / 1.94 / 1.99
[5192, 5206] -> 1.84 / 1.88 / 1.91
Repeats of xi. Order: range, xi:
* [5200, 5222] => 0.029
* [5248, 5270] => 0.034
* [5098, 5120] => 0.021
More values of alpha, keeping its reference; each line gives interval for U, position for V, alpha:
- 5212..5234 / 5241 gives -0.24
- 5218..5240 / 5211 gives -0.17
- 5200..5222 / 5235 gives -0.13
